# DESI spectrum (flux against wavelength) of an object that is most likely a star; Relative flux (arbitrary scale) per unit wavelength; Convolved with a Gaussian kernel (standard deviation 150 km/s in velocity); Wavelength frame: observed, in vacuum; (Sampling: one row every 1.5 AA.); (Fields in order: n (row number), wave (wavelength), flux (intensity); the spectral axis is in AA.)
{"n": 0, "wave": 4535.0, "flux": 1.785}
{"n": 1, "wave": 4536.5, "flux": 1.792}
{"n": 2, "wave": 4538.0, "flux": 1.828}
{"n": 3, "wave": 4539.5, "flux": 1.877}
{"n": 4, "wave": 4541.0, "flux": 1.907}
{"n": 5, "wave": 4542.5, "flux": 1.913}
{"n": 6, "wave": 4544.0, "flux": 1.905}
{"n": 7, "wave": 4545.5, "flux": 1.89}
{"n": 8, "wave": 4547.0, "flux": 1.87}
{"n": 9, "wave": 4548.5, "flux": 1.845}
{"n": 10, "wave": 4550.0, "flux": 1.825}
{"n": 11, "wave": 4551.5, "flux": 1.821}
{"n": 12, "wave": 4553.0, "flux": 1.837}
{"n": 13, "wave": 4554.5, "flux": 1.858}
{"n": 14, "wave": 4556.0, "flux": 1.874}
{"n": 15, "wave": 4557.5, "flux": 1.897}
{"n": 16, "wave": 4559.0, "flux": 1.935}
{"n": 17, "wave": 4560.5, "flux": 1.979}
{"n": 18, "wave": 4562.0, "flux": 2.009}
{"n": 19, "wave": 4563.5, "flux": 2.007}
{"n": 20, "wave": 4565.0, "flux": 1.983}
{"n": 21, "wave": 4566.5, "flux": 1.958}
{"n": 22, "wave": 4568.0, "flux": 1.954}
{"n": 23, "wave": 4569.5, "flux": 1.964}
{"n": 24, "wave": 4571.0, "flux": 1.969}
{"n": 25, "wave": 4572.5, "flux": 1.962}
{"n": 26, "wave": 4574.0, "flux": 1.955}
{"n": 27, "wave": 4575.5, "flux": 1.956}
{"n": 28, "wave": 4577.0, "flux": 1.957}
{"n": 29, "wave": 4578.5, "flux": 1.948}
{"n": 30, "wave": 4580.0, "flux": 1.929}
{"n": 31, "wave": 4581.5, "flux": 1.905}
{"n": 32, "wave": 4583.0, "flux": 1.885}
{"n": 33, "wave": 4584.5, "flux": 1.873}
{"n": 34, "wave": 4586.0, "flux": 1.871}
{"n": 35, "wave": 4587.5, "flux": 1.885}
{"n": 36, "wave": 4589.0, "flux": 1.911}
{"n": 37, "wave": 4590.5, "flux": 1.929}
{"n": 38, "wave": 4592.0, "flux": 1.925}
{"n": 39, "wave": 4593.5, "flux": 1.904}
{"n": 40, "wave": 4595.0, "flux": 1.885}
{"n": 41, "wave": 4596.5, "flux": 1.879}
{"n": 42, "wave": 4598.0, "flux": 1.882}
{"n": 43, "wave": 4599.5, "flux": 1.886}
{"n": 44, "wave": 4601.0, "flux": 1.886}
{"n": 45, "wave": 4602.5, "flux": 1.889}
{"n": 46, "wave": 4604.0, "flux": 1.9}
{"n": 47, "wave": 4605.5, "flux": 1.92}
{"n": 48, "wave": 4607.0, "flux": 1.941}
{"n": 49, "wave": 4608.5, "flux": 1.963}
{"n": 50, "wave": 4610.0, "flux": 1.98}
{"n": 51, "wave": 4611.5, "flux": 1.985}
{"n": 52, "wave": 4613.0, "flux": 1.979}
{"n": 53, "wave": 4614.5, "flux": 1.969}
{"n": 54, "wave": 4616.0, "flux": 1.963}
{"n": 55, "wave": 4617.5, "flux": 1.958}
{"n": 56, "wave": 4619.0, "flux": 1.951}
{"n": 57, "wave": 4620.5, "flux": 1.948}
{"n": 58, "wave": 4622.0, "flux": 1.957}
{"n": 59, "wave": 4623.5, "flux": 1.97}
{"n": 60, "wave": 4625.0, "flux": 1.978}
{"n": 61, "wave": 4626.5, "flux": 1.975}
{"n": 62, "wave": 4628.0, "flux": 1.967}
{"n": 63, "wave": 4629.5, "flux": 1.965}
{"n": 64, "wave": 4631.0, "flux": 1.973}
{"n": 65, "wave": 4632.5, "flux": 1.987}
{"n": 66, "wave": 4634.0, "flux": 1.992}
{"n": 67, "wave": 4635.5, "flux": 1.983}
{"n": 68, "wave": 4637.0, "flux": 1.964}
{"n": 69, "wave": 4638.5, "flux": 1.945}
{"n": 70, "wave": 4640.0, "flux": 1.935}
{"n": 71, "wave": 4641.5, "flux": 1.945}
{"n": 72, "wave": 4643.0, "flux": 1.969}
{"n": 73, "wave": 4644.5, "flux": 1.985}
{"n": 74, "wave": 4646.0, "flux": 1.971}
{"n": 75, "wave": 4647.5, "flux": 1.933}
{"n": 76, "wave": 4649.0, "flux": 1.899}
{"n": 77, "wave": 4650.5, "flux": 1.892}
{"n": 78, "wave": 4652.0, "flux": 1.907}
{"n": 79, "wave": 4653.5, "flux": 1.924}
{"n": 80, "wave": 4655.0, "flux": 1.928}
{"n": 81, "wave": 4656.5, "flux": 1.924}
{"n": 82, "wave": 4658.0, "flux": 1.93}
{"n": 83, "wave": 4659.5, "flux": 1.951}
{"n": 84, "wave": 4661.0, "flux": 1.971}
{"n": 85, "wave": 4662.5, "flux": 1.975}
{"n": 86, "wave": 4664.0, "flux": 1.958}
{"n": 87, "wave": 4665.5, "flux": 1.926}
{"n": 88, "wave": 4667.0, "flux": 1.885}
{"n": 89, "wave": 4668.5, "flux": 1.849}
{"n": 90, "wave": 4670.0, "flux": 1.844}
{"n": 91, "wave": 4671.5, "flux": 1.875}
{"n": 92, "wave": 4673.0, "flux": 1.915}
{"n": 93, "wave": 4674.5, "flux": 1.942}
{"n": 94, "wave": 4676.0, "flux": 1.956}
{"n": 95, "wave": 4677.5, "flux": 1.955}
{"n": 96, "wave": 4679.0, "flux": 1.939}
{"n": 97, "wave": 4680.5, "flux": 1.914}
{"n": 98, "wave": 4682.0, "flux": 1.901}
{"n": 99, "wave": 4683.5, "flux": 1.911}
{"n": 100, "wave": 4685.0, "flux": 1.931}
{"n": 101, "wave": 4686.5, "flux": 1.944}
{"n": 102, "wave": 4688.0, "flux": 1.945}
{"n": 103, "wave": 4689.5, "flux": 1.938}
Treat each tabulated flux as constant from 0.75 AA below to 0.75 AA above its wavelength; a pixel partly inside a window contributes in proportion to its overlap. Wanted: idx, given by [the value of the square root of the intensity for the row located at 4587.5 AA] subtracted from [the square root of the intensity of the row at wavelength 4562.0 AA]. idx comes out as 0.04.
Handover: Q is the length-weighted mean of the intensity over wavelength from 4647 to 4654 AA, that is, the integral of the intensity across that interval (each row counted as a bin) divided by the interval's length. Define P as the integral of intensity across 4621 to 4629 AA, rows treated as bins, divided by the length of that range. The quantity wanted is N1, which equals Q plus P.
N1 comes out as 3.88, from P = 1.97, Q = 1.91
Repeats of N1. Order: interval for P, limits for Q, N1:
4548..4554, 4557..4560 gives 3.76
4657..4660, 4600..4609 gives 3.85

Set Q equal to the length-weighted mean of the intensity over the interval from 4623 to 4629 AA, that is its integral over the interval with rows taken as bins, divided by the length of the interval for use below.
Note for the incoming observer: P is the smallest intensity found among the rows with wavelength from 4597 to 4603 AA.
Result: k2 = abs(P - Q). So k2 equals 0.090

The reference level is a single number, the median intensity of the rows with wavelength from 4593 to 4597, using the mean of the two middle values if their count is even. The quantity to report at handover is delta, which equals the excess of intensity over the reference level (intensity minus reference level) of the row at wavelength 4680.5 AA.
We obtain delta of 0.029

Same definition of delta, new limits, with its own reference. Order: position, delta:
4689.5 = 0.053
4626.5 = 0.090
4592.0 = 0.040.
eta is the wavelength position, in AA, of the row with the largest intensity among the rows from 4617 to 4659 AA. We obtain 4634.0 AA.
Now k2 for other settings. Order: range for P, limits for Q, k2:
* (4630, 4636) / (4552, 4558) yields 0.110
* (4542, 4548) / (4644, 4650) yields 0.073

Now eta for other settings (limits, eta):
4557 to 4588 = 4562.0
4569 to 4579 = 4571.0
